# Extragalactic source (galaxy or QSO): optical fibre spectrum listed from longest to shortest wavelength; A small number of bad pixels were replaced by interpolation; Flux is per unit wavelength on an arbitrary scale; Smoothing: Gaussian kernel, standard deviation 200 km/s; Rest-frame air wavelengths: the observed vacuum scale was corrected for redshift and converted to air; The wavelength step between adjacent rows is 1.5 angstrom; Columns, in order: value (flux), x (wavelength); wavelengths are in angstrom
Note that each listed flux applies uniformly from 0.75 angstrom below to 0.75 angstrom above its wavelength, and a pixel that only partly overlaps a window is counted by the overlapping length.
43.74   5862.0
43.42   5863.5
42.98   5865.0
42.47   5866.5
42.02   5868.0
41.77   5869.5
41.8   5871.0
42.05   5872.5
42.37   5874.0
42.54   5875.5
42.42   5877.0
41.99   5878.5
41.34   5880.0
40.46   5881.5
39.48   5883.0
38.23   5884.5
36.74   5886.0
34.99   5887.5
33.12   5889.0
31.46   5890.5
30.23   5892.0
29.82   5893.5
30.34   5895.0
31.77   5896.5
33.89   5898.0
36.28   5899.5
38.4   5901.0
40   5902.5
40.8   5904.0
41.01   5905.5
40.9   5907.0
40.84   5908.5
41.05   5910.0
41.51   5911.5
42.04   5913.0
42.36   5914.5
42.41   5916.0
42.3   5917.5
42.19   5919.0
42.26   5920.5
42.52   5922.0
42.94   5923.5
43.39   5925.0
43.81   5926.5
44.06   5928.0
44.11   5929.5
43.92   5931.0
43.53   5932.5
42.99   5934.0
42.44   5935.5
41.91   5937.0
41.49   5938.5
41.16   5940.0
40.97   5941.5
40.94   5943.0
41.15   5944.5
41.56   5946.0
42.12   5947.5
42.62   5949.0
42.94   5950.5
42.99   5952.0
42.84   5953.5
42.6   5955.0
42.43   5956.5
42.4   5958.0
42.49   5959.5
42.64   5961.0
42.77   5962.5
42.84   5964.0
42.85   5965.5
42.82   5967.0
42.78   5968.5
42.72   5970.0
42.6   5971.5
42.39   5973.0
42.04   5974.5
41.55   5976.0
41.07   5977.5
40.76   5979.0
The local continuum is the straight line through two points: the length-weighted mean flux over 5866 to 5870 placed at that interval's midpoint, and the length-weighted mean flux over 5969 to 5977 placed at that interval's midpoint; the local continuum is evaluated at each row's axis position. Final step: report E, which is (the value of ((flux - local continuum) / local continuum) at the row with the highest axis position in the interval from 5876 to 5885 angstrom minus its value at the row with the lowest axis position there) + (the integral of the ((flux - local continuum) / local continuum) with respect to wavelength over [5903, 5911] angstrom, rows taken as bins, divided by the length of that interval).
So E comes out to -0.13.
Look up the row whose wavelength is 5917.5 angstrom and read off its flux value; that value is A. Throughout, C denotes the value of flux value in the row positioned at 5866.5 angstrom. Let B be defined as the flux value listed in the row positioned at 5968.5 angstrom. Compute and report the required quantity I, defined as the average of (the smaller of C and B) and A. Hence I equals 42.4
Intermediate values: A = 42.3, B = 42.78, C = 42.47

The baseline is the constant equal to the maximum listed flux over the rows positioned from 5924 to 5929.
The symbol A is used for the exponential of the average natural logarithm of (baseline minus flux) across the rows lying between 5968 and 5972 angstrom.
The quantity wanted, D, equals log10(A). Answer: 0.13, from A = 1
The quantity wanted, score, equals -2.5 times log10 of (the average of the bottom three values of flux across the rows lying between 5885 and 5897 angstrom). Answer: -3.70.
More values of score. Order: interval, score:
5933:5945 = -4.03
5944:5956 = -4.05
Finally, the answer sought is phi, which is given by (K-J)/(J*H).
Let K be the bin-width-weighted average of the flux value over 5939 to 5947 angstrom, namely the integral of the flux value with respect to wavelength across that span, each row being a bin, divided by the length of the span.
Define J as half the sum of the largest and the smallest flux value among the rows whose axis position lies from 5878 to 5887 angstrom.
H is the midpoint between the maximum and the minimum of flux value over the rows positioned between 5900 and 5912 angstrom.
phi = 0.0012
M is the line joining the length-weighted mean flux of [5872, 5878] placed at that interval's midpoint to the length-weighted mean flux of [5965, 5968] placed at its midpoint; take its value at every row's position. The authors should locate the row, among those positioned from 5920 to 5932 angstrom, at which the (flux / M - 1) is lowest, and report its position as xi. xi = 5920.5 angstrom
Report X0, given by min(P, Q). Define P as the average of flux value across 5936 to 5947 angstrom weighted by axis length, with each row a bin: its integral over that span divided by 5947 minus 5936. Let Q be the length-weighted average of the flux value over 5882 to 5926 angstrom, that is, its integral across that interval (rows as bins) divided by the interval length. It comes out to 38.4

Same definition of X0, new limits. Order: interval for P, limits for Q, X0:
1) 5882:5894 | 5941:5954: 34.5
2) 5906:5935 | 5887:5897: 31.6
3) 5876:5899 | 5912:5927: 35.8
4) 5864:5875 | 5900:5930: 41.9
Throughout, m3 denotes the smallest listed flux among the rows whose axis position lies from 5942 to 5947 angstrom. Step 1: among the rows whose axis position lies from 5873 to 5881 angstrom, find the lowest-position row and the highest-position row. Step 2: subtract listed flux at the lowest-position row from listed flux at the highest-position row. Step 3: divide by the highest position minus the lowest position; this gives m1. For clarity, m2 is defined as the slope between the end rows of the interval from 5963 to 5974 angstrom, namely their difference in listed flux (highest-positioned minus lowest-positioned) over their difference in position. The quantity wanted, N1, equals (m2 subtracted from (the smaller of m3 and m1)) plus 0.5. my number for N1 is 0.38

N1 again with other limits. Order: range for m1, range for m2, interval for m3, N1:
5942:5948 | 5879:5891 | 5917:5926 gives 1.70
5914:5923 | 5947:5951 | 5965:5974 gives 0.25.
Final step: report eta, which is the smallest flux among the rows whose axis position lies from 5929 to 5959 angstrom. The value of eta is 40.94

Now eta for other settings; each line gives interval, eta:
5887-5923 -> 29.82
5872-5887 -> 36.74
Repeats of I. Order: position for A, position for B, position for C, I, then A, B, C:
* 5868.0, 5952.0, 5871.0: 41.9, 42.02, 42.99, 41.8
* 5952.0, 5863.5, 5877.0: 42.7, 42.99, 43.42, 42.42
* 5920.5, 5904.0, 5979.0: 41.5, 42.26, 40.8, 40.76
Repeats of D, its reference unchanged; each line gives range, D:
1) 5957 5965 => 0.15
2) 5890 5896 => 1.13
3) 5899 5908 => 0.62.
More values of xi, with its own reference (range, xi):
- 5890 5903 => 5893.5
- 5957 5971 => 5958.0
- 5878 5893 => 5892.0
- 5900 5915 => 5901.0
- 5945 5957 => 5946.0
